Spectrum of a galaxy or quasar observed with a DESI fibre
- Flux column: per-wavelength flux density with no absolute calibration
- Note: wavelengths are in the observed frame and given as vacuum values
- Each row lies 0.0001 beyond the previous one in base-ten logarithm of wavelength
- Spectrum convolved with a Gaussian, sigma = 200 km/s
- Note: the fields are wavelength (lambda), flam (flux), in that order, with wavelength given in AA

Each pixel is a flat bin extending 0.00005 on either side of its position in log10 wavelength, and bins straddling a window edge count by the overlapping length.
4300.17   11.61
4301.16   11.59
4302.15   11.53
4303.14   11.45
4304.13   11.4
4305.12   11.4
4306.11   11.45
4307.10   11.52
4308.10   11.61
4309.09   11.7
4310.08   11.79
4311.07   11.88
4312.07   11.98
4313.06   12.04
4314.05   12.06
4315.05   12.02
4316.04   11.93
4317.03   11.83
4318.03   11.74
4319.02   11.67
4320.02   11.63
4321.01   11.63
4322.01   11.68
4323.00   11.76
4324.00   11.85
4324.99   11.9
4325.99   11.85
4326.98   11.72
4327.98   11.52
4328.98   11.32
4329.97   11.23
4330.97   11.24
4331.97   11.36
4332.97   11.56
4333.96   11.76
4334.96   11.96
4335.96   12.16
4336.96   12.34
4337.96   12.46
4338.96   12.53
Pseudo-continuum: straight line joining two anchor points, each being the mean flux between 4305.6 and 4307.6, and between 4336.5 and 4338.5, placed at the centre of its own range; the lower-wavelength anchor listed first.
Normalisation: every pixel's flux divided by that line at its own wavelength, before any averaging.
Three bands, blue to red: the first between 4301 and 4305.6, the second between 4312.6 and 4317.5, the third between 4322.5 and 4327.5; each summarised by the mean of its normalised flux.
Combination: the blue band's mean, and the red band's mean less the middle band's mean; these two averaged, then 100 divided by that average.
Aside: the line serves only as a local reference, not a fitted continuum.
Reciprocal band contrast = 206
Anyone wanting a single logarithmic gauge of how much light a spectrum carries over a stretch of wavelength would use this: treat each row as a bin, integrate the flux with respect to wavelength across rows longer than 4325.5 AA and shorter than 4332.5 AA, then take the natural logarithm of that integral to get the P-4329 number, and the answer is 4.38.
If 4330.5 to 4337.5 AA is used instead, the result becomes 4.41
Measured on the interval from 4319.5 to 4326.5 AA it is 4.41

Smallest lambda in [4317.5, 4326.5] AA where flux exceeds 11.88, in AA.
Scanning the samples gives 4324.99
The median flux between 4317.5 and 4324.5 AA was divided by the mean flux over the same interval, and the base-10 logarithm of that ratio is -0.0011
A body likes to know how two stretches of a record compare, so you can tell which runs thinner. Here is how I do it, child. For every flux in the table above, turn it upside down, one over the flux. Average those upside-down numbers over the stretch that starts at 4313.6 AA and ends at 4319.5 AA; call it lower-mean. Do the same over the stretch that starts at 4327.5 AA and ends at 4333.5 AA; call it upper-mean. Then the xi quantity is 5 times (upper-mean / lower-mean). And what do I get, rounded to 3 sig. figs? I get 5.22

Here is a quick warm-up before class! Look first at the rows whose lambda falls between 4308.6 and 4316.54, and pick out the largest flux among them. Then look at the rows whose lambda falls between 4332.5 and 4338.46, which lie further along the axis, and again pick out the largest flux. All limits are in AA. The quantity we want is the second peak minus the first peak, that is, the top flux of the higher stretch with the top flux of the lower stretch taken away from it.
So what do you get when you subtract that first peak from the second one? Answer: 0.40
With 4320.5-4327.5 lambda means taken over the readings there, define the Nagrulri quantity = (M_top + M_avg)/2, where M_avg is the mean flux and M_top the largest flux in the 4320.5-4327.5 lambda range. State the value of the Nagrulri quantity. 11.8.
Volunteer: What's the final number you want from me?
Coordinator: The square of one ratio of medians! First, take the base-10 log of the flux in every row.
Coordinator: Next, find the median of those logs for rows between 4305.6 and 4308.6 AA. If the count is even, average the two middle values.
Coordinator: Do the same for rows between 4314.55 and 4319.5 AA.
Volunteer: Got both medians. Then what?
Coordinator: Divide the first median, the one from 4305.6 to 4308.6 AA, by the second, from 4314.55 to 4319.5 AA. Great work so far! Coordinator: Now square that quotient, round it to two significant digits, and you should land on 0.98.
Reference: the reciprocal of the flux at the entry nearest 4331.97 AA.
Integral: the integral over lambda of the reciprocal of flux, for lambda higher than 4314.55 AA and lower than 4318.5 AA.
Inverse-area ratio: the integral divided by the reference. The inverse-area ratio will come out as 3.8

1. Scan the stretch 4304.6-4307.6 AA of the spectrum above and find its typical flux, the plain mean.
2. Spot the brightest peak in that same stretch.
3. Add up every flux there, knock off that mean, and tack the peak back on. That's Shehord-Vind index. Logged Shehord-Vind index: 34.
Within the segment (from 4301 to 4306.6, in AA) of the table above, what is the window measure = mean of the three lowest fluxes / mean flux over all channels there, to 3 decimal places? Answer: 0.995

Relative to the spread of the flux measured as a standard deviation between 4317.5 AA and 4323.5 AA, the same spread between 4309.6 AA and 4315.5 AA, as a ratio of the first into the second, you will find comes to 1.9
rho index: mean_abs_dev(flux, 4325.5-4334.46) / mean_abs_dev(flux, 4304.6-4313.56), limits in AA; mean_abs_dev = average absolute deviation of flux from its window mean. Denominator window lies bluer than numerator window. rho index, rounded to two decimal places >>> 1.02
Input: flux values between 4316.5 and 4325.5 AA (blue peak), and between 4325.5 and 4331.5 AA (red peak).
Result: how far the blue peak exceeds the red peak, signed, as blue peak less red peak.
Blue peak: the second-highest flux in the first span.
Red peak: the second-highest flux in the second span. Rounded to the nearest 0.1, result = 0.1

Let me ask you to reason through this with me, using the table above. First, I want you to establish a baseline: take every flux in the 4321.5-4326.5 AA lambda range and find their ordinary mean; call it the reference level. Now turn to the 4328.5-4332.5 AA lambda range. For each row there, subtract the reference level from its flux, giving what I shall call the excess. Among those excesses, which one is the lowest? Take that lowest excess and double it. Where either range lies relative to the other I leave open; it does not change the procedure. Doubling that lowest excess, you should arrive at -1.2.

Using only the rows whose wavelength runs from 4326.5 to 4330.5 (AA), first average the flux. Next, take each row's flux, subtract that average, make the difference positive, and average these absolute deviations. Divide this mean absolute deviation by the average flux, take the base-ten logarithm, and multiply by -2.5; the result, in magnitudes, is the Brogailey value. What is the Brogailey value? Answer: 4.55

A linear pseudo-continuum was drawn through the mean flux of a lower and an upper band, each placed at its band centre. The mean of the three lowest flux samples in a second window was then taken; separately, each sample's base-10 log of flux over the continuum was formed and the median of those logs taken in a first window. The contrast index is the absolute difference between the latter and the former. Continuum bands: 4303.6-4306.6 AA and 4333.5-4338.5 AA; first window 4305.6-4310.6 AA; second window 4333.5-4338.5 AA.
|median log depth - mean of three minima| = 12.0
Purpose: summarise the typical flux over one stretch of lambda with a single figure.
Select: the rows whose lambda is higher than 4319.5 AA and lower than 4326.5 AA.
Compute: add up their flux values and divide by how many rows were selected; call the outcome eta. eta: 11.76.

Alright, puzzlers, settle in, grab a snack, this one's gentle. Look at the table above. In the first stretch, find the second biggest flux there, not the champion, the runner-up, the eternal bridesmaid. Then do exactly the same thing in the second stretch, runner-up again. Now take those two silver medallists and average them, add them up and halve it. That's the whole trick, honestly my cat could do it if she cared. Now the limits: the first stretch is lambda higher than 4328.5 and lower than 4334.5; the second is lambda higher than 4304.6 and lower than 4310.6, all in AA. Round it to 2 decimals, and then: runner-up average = 11.63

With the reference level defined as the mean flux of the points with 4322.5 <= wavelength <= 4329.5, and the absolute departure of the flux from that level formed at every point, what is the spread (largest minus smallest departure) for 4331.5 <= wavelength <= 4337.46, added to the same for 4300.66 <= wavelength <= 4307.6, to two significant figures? 0.77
